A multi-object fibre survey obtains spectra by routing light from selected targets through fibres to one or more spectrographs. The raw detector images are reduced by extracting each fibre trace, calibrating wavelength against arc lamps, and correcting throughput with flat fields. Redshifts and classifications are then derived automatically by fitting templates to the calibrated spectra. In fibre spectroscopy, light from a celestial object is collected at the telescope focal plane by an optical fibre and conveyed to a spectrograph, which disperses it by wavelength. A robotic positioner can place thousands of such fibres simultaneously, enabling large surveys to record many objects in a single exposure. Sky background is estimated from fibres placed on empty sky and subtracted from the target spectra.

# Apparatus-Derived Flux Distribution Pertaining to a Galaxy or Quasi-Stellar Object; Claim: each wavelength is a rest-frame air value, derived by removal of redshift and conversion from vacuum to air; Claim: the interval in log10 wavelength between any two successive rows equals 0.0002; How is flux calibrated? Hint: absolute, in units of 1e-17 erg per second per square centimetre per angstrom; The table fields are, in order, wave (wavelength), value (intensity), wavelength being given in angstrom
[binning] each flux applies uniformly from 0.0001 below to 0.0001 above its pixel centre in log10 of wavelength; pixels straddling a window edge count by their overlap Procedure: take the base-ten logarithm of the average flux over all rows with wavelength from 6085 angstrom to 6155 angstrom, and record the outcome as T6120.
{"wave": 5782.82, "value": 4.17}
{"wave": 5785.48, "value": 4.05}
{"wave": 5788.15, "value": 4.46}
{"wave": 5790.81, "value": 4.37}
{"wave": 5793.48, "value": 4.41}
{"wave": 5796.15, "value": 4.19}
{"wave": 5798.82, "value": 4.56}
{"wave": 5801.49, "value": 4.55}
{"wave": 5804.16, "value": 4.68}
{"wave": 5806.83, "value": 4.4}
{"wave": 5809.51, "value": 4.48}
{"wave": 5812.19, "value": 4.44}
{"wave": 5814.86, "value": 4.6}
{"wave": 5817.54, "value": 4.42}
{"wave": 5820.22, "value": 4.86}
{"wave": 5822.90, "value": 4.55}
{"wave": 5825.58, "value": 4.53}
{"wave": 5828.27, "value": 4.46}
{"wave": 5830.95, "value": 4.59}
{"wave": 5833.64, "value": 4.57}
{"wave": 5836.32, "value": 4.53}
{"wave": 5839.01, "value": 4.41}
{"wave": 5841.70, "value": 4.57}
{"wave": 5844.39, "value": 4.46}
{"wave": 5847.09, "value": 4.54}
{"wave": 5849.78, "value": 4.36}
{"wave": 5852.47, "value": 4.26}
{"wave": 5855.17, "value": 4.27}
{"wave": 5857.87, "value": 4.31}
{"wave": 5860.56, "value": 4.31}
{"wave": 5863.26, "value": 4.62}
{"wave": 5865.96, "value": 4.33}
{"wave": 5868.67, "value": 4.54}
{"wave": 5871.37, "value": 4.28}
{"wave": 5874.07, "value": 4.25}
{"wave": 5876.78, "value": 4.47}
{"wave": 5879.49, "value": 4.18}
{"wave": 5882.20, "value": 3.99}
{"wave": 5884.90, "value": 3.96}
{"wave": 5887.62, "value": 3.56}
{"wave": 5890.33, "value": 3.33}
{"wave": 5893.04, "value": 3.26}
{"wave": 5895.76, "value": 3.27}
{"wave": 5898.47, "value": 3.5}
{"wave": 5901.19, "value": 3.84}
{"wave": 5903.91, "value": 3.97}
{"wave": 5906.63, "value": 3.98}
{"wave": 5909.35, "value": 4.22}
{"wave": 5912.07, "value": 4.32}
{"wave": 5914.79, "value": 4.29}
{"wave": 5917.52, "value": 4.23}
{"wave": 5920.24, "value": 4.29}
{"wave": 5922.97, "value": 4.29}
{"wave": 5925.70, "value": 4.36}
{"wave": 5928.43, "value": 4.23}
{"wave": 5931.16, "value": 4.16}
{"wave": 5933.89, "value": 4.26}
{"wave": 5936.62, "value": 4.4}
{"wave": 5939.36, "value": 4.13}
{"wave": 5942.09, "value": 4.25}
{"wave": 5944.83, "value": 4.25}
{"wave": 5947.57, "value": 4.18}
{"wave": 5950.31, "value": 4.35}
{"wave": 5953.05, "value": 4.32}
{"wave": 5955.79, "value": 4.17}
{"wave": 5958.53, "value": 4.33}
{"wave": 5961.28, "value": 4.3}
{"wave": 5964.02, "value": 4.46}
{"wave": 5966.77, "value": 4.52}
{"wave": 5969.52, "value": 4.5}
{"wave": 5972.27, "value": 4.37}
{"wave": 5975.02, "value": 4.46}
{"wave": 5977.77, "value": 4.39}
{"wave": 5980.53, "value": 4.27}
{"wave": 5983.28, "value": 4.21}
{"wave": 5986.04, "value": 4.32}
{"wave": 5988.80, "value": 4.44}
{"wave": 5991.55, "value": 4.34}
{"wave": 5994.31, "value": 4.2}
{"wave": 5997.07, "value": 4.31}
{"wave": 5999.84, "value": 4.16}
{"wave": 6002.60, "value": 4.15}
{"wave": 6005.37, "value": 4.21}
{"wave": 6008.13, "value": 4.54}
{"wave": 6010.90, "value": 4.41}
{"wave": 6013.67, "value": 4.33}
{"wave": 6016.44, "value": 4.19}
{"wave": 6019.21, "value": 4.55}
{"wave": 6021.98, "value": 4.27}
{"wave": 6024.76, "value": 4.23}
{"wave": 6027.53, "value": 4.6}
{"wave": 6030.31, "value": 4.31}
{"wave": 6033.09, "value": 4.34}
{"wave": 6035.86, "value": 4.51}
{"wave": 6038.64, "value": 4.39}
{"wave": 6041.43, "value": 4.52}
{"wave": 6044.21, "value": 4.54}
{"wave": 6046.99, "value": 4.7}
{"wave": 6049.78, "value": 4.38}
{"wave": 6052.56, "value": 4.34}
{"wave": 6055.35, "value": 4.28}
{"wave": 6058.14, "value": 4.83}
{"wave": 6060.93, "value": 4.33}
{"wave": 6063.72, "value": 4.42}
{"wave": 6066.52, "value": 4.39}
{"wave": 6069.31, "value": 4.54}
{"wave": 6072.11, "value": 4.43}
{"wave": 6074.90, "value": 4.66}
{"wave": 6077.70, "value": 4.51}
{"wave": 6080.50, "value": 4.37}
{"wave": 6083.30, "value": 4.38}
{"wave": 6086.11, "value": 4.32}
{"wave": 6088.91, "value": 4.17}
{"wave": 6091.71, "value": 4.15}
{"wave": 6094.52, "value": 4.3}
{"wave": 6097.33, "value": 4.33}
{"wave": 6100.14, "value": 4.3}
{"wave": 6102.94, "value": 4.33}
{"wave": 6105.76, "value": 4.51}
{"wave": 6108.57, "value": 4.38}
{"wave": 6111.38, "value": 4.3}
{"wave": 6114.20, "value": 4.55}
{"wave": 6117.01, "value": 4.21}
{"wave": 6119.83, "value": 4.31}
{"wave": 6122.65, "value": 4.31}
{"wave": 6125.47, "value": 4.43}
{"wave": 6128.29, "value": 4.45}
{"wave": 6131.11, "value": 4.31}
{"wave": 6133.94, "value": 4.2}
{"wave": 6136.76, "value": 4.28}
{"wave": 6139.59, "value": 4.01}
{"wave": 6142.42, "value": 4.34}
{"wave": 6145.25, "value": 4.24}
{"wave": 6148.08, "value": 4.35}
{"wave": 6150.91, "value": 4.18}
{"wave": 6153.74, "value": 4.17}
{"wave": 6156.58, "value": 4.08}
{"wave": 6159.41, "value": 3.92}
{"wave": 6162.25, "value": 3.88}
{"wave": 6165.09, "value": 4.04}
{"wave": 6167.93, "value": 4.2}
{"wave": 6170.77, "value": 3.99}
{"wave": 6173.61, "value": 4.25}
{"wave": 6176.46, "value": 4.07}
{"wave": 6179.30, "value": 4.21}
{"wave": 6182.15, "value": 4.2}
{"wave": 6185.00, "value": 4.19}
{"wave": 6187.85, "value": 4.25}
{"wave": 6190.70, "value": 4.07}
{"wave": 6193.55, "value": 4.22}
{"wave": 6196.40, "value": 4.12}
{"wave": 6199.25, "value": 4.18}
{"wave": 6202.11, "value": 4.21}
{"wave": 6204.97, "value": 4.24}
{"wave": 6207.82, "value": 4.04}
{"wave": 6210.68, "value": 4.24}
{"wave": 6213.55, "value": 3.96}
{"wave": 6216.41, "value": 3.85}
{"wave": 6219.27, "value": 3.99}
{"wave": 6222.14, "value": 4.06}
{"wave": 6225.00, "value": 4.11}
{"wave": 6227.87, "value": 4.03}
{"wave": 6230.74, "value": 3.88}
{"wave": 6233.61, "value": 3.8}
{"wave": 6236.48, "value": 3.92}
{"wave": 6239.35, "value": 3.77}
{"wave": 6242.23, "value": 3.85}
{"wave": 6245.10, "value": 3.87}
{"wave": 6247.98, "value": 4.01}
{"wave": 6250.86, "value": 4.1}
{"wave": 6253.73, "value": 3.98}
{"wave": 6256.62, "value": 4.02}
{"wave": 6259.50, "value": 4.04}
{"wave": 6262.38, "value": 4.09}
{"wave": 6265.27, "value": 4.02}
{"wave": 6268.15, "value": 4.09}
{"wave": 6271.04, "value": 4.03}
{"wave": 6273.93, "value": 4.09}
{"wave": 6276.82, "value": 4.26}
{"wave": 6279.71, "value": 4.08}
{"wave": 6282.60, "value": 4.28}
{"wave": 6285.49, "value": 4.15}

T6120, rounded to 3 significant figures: 0.633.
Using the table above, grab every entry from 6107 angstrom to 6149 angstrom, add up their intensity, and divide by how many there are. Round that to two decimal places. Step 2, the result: 4.31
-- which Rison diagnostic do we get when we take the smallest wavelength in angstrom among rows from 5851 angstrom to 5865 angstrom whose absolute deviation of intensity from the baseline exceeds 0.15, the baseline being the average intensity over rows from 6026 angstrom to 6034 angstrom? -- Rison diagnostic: 5852.47 angstrom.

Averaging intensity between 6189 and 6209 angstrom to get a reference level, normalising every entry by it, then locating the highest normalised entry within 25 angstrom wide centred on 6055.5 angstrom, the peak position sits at 6058.14 angstrom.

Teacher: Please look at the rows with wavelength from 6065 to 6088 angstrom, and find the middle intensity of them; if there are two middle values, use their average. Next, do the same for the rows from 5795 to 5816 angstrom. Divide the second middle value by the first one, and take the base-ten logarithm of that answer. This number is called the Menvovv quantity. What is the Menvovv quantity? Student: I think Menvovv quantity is 0.010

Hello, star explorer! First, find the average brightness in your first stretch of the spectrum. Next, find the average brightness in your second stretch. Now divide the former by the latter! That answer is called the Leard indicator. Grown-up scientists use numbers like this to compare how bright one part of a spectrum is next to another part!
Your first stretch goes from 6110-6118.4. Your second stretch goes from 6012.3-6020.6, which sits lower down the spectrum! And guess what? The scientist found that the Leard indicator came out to 0.999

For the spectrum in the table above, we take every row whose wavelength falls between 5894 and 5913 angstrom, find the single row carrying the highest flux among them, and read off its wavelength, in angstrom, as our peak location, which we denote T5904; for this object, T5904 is 5912.07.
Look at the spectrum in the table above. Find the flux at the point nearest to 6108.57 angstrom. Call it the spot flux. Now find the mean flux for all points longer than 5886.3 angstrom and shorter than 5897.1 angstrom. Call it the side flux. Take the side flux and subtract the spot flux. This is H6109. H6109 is -1.0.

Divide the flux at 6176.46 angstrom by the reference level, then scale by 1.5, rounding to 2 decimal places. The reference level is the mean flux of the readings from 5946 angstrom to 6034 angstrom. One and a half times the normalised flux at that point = 1.41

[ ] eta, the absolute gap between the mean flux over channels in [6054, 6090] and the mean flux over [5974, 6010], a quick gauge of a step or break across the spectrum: 0.13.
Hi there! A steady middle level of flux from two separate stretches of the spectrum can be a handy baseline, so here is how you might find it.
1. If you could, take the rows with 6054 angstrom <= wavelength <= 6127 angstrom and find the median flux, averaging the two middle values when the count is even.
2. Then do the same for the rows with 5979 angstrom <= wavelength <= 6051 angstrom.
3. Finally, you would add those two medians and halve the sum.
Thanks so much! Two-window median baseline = 4.34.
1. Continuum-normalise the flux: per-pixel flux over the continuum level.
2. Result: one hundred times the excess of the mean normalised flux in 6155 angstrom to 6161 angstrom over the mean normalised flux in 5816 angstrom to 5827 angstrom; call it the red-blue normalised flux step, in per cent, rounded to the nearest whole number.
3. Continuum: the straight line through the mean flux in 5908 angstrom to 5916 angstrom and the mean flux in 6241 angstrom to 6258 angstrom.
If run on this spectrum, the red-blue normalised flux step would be -7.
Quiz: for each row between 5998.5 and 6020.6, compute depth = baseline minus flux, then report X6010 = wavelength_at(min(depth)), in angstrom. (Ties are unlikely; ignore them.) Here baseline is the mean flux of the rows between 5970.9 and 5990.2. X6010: 6019.21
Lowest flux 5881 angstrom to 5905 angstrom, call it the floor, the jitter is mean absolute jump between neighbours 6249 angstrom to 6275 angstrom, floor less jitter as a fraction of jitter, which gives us 52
